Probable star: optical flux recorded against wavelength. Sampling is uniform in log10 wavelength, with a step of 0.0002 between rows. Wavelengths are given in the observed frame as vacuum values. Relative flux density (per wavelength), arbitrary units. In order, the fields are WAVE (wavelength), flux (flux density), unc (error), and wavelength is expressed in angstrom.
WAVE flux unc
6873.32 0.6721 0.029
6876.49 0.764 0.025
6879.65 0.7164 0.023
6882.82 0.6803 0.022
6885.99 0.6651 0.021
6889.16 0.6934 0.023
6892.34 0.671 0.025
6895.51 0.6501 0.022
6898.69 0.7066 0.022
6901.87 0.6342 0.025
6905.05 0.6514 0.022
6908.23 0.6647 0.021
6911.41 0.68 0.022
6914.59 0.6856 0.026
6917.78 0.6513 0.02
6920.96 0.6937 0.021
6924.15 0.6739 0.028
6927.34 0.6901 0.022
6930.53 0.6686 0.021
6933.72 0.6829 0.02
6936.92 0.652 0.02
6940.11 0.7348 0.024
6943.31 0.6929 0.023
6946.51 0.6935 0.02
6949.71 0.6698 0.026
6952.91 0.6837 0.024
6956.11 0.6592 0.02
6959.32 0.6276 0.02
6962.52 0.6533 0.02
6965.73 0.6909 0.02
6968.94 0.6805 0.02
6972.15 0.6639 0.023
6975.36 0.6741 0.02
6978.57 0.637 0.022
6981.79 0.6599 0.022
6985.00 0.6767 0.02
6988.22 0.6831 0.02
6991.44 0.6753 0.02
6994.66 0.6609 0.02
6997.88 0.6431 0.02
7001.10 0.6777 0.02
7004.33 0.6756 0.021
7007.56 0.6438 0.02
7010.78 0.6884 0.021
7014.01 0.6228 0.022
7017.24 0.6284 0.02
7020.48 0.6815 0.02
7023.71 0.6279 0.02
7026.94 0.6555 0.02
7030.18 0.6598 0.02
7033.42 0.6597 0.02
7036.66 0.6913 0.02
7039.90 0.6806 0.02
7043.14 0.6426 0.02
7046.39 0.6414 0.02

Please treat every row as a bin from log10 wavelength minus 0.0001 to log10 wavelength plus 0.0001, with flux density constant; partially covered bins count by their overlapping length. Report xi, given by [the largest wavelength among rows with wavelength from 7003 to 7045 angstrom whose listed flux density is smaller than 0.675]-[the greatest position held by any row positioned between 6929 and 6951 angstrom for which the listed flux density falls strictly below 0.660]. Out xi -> 106.2 angstrom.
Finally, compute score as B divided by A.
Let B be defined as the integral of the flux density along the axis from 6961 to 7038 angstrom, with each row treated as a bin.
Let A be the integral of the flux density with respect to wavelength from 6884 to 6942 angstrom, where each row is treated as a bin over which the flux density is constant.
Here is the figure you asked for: 1.30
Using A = 39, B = 51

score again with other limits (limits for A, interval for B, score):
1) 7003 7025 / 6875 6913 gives 1.80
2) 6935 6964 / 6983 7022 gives 1.32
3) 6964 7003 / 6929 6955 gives 0.68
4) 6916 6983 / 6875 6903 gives 0.43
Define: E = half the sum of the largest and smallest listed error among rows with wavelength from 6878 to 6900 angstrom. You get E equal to 0.0230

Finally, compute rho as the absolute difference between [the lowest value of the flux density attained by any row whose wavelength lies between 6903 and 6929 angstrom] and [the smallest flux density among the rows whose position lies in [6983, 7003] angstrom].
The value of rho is 0.008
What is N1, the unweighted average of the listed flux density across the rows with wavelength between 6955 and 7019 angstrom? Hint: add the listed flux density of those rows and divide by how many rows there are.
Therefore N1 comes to 0.661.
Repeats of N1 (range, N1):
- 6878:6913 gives 0.674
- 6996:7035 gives 0.655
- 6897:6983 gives 0.672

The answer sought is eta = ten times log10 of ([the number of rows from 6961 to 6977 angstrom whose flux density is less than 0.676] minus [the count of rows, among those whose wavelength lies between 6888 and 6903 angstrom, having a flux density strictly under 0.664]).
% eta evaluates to 0.0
